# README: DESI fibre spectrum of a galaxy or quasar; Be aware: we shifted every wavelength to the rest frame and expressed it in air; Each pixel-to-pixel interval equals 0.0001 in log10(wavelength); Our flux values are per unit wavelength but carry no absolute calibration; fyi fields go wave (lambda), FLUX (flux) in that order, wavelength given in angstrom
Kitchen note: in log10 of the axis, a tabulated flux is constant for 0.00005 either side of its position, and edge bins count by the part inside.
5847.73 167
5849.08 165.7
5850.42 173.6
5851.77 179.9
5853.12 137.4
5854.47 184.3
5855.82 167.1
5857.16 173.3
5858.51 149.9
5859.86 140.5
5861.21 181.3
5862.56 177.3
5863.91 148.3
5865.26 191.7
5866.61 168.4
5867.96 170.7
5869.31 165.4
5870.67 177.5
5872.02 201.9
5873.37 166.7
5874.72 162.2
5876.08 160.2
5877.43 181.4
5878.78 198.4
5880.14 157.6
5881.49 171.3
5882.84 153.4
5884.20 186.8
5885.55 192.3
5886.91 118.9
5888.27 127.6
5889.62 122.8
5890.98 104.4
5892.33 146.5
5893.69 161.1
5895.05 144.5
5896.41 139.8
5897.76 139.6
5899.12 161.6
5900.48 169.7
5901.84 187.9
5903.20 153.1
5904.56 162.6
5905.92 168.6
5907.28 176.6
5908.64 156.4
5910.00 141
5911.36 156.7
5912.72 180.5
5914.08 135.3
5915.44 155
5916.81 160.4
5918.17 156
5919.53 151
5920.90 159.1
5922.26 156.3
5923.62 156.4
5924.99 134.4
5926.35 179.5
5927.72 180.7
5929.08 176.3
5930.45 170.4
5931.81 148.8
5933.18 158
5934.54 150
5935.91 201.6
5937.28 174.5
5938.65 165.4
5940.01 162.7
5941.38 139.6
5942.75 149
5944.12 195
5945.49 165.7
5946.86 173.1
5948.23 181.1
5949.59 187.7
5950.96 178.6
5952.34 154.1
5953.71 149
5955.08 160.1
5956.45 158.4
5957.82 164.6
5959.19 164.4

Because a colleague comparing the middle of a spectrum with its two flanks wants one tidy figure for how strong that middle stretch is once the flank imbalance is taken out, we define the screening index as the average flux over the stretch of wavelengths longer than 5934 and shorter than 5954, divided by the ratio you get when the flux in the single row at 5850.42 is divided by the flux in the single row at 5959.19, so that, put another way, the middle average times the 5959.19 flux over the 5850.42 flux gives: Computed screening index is 160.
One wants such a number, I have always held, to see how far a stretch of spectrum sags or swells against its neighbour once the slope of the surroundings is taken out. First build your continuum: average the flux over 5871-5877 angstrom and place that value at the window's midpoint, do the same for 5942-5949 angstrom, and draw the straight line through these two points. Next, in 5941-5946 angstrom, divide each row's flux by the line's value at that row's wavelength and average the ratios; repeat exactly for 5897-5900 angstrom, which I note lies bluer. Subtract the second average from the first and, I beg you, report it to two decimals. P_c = 0.07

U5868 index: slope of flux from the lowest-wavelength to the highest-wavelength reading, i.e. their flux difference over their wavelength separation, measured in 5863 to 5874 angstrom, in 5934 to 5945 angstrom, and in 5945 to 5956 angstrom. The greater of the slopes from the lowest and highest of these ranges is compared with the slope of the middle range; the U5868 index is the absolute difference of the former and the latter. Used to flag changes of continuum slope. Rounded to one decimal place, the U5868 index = 2.8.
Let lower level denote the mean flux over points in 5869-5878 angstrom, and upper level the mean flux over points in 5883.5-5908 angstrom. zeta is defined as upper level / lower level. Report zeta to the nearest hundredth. 0.88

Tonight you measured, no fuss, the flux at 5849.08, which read 165.7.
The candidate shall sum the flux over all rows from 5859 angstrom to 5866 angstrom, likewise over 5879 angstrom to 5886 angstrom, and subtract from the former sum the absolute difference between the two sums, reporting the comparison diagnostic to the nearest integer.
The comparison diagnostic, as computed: 817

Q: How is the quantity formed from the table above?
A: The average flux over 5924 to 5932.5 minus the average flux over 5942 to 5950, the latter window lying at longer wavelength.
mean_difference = -10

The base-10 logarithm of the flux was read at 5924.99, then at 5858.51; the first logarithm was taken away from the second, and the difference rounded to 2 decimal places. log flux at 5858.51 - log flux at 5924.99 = 0.05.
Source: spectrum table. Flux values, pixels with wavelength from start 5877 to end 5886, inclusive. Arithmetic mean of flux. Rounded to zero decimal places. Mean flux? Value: 177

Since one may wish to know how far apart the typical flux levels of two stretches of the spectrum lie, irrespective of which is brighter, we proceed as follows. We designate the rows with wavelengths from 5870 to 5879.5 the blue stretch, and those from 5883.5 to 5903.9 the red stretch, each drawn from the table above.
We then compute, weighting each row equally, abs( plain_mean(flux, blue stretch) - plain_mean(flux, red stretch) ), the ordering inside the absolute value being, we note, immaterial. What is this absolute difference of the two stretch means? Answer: 28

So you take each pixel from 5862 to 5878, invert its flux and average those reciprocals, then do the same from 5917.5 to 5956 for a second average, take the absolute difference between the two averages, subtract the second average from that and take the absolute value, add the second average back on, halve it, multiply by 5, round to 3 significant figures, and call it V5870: 0.0299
